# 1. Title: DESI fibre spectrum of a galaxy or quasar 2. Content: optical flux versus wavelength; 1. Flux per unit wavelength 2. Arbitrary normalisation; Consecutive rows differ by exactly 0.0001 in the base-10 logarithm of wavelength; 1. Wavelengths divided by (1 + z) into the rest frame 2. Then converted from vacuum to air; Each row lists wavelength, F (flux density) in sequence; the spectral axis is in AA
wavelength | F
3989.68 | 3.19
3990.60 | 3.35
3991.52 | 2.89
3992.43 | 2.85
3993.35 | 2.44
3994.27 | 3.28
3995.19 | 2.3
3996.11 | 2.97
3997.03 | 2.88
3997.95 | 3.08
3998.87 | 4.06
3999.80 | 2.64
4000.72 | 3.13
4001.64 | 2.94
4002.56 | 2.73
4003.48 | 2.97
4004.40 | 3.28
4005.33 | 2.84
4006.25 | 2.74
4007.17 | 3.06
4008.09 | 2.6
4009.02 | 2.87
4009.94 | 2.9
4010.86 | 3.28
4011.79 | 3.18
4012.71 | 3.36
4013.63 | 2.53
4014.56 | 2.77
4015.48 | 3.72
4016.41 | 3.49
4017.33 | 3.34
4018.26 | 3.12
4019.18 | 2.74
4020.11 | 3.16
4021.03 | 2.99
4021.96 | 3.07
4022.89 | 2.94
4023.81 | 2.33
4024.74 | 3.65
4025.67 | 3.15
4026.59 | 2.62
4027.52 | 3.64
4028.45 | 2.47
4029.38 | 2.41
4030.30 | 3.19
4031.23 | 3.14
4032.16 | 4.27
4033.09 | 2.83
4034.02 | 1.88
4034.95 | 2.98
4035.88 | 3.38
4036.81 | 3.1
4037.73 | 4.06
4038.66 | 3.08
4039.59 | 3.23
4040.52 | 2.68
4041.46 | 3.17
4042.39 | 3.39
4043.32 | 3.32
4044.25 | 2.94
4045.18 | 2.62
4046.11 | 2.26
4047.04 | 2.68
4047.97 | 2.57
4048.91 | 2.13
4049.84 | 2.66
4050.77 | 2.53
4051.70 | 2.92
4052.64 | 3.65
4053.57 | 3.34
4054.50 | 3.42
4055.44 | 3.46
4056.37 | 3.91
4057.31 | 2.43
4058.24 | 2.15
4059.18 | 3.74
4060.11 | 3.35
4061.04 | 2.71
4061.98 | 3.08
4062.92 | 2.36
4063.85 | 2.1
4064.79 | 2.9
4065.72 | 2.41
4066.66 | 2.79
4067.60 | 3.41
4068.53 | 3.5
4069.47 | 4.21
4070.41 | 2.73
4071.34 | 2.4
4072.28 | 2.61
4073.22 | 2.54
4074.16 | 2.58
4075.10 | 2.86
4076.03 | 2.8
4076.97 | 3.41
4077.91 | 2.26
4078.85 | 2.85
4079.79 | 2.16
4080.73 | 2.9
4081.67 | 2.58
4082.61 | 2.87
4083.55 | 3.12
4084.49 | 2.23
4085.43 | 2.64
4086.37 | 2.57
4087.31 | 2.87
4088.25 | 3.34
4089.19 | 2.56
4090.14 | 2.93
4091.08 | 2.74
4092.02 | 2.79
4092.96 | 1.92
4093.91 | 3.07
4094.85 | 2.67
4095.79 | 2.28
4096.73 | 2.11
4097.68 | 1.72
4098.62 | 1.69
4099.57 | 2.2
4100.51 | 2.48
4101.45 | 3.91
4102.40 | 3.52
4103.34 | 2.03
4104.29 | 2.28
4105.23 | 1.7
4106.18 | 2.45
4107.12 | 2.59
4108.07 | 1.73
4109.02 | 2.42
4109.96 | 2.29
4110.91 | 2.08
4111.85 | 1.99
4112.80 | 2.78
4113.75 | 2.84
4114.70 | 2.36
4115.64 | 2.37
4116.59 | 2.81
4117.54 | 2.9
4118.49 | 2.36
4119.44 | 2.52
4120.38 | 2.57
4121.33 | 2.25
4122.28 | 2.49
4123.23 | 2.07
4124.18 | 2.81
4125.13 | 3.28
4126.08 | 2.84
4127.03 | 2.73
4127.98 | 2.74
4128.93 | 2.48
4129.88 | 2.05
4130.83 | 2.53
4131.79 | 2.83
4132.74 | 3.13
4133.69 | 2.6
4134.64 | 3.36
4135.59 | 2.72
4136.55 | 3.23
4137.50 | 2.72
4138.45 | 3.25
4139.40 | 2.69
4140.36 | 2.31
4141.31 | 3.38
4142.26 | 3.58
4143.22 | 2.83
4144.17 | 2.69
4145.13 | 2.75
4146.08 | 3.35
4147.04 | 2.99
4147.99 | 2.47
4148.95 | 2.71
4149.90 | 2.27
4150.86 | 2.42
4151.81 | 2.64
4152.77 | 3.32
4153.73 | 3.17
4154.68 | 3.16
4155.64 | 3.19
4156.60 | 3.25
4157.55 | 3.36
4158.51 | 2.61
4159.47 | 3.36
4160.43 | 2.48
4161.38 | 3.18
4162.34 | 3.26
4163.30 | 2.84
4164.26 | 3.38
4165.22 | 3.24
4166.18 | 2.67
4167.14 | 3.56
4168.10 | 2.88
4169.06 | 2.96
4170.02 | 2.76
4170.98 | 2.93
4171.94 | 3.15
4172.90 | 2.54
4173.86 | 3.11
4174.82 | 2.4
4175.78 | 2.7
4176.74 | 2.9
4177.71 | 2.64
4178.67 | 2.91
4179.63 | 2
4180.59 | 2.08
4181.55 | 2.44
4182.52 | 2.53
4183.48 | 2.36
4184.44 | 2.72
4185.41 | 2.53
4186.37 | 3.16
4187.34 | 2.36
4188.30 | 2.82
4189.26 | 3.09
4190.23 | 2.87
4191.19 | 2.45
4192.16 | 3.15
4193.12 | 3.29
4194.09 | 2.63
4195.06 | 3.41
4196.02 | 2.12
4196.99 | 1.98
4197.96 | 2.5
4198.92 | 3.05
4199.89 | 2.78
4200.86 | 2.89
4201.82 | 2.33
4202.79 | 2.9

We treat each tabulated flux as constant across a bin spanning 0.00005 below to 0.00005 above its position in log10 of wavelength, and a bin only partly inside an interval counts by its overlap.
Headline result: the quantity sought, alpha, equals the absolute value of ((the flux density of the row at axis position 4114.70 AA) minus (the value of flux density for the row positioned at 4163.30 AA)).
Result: 0.48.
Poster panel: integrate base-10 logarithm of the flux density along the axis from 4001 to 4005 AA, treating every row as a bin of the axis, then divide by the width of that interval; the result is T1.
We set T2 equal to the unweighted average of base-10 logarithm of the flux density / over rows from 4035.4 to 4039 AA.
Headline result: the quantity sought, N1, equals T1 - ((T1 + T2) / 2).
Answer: -0.03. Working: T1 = 0.473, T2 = 0.529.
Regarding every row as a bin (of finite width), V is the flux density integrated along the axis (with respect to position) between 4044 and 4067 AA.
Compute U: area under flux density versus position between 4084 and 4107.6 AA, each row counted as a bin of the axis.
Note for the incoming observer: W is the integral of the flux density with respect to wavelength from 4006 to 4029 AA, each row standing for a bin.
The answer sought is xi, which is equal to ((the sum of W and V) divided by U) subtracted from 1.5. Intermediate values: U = 60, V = 65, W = 69.7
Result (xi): -0.8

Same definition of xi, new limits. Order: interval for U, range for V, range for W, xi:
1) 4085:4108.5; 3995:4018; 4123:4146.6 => -0.8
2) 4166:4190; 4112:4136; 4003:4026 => -0.5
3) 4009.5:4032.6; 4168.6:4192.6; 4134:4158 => -0.4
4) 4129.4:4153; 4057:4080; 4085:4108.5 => -0.4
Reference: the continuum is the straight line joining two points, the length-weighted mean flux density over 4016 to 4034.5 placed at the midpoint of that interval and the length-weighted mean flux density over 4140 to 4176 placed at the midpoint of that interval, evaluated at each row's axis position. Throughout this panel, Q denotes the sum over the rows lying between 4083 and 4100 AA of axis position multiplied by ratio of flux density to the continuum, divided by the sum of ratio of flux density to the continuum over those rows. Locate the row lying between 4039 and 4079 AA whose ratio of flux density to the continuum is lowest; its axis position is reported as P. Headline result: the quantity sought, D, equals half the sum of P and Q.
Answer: 4077.4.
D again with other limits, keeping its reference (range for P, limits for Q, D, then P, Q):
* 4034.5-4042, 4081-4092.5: 4063.7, 4040.52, 4086.9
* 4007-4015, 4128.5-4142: 4074.5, 4013.63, 4135.3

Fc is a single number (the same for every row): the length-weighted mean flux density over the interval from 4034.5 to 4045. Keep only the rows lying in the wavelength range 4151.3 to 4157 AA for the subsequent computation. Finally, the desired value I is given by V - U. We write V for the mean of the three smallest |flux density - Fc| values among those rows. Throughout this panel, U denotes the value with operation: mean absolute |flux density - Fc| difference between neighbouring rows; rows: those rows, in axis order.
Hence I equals -0.10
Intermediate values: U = 0.12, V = 0.024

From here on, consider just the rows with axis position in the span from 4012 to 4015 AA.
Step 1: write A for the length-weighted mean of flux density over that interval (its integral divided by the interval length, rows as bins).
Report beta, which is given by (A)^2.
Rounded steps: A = 2.91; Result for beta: 8.5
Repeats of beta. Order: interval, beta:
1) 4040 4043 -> 9.5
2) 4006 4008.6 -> 7.9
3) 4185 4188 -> 7.3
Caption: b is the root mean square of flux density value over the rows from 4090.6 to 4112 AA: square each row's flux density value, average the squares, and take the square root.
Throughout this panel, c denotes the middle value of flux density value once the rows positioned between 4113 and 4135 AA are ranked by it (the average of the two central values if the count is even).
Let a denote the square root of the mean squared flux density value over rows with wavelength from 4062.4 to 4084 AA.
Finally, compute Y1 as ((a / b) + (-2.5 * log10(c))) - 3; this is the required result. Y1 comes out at -2.87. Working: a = 2.84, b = 2.4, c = 2.60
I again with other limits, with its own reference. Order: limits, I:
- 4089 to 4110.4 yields -0.19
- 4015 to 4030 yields -0.22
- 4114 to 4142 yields -0.29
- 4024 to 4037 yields -0.44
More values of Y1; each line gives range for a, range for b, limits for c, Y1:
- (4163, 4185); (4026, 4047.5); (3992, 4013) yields -3.26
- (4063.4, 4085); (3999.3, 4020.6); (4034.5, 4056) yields -3.29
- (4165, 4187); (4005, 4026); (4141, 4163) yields -3.34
